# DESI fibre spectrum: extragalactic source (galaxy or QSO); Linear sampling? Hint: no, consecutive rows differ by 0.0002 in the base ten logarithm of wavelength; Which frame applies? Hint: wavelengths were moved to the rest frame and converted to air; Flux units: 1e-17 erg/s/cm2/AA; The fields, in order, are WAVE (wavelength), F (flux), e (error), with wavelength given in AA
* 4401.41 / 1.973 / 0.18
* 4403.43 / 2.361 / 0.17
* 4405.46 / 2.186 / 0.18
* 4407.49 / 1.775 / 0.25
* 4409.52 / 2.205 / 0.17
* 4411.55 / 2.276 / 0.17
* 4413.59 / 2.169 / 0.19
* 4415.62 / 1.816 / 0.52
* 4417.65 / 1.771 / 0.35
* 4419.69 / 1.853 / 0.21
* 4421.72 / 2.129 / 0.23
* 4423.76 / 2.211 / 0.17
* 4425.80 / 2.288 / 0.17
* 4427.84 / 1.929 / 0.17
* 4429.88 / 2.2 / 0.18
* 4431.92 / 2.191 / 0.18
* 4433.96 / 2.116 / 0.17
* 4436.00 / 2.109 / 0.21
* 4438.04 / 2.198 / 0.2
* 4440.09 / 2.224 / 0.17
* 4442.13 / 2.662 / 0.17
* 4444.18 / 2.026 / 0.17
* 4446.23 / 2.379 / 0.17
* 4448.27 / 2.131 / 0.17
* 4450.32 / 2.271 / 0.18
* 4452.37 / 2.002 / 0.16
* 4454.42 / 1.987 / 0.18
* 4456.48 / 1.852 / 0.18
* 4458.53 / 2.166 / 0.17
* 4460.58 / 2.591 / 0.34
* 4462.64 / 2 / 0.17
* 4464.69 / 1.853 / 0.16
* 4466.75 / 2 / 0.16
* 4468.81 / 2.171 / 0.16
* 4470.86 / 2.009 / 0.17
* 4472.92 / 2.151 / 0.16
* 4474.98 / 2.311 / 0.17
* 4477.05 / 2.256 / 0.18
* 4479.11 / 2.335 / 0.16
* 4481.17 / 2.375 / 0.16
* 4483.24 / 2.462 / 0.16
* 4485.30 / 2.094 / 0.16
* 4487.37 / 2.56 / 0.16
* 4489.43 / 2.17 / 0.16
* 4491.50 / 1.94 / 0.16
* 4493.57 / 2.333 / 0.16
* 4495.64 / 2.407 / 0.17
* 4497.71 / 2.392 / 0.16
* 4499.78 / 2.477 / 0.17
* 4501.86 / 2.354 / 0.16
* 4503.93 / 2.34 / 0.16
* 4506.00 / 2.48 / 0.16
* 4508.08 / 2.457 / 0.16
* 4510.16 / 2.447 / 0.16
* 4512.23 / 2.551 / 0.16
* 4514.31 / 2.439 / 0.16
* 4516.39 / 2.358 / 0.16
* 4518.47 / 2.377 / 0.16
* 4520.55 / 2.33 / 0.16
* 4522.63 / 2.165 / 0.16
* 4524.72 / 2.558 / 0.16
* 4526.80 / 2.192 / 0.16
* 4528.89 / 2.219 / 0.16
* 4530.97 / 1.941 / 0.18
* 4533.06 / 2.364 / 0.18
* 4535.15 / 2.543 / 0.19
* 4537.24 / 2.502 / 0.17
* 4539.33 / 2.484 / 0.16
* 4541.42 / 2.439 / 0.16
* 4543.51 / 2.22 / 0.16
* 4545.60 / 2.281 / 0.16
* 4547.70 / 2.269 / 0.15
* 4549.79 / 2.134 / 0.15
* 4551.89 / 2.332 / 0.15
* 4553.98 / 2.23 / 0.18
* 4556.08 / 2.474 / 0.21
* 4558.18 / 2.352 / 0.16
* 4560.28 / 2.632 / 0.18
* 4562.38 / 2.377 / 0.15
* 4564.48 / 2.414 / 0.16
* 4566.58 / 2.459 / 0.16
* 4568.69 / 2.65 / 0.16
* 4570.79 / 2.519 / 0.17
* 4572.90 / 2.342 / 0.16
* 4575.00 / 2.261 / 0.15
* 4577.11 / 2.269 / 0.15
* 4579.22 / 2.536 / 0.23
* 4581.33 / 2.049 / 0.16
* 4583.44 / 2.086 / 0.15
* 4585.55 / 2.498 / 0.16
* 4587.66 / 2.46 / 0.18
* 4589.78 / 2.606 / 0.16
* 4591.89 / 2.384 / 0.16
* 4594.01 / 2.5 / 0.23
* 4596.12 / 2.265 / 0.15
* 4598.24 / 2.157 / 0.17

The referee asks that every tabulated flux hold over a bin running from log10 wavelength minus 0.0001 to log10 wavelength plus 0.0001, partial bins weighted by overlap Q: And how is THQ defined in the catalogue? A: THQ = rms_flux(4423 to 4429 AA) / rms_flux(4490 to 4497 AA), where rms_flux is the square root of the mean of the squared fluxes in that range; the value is 0.96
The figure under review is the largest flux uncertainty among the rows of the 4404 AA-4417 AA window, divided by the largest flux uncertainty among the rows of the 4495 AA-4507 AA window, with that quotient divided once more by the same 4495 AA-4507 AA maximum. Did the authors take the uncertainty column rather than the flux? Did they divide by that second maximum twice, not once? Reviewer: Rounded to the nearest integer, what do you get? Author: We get 18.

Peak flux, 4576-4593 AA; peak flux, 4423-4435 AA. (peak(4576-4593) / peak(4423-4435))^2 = 1.30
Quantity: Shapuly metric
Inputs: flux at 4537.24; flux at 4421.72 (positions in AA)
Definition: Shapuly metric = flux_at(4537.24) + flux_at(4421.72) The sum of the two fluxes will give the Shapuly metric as 4.63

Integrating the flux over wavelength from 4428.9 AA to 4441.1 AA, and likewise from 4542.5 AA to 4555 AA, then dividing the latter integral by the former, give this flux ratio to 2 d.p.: 1.06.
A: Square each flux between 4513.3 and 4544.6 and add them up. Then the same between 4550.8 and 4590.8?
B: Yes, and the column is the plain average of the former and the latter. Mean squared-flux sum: 96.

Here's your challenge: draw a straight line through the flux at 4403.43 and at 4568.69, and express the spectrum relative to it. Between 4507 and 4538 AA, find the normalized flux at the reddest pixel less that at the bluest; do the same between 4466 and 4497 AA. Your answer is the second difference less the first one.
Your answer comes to 0.15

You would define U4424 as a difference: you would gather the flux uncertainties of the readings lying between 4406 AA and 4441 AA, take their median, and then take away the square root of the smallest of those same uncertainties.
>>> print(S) -0.232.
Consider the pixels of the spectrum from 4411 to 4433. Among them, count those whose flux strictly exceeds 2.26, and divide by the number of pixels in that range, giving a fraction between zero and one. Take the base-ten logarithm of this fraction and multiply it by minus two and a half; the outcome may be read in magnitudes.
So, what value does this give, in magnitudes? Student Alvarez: 1.9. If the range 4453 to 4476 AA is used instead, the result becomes 1.9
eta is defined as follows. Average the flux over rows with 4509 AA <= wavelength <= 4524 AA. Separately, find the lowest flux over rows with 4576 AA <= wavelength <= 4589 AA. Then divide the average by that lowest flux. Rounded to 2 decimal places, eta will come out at 1.16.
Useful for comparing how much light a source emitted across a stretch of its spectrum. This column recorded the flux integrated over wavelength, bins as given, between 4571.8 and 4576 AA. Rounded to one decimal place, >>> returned 9.7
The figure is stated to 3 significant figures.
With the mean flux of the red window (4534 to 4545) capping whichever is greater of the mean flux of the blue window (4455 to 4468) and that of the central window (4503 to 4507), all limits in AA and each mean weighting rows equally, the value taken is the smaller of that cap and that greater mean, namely 2.41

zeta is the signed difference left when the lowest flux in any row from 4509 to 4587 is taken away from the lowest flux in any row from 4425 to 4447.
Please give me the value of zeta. 0.0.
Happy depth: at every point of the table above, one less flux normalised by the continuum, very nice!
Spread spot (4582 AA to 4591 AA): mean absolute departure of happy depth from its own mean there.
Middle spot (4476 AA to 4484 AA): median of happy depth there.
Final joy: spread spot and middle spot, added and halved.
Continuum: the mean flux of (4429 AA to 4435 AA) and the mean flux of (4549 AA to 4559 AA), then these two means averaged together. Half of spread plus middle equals 0.010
